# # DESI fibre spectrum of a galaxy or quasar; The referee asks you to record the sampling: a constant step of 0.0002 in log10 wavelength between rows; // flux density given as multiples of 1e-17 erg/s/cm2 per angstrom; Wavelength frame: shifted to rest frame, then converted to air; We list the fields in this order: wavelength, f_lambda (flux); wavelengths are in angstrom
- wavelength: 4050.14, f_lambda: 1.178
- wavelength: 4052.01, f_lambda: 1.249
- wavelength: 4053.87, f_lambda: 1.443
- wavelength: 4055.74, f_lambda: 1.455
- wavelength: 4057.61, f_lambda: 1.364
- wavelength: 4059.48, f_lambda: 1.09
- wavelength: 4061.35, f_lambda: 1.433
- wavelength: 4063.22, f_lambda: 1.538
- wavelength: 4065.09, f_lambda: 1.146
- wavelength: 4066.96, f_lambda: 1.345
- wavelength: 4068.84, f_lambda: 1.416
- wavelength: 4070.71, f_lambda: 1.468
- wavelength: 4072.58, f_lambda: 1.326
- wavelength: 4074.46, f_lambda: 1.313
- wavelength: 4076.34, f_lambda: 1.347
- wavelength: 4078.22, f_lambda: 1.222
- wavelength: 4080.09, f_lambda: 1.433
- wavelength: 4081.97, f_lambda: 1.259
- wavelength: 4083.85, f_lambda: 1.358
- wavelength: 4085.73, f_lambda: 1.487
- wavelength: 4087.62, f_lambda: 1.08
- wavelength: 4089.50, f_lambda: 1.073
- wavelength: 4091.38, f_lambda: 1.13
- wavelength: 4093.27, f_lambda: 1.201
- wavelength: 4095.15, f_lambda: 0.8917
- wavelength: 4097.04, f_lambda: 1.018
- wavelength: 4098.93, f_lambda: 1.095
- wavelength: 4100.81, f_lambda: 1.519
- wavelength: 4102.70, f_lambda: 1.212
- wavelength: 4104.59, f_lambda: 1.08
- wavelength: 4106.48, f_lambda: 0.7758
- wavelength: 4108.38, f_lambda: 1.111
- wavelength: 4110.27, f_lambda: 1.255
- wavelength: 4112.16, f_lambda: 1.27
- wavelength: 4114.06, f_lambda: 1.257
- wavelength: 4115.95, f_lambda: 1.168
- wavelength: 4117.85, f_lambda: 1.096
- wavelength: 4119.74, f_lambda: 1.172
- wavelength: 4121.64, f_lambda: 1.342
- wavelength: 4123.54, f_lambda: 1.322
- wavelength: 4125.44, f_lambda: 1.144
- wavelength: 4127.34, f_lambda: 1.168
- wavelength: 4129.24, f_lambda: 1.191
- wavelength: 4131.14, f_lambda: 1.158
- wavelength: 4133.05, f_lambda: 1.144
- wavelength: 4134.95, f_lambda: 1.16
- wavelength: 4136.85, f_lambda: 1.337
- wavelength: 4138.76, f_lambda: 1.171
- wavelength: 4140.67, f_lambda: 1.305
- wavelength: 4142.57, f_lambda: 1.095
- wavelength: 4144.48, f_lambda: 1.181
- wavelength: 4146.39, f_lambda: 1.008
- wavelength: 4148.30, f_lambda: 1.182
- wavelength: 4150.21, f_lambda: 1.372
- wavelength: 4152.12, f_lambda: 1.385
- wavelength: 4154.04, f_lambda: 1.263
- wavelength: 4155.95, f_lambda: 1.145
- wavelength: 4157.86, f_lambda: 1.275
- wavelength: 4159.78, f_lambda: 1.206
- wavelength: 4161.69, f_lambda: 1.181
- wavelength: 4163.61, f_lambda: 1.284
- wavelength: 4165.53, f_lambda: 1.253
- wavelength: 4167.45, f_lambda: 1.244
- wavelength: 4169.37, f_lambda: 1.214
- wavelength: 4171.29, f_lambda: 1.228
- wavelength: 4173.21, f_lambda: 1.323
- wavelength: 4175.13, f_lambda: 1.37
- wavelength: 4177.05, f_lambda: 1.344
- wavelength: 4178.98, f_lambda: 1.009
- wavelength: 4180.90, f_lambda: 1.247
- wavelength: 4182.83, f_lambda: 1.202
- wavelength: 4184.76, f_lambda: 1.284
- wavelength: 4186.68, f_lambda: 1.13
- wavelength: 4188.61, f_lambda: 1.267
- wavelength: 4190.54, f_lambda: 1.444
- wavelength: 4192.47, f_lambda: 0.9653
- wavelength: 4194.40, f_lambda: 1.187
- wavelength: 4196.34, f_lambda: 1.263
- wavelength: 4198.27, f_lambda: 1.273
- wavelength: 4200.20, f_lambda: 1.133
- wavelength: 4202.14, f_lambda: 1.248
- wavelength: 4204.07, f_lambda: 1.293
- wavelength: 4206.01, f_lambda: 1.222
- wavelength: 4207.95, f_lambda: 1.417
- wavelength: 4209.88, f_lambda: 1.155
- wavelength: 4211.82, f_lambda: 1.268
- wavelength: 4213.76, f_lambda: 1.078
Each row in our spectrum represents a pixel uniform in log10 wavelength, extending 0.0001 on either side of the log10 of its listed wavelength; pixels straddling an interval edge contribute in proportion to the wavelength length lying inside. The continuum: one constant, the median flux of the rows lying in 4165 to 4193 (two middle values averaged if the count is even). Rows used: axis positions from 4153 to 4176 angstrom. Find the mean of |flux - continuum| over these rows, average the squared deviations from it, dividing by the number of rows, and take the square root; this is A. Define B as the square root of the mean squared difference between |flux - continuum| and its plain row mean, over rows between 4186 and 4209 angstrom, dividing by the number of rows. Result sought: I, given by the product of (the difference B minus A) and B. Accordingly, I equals 0.004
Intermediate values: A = 0.04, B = 0.08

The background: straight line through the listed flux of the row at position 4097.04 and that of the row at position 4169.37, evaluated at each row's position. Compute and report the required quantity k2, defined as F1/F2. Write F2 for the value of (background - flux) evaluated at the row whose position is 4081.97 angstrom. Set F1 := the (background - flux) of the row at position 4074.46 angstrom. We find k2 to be 1.3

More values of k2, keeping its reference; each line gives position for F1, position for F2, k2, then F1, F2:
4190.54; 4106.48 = -0.6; -0.17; 0.27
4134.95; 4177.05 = 0.4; -0.04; -0.11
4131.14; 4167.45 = 1.4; -0.05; -0.04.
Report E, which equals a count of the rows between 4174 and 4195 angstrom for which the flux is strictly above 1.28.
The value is 4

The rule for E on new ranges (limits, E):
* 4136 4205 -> 11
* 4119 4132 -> 2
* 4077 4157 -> 10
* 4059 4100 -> 11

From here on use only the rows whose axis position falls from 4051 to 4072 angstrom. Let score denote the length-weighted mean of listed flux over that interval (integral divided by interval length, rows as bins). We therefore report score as 1.36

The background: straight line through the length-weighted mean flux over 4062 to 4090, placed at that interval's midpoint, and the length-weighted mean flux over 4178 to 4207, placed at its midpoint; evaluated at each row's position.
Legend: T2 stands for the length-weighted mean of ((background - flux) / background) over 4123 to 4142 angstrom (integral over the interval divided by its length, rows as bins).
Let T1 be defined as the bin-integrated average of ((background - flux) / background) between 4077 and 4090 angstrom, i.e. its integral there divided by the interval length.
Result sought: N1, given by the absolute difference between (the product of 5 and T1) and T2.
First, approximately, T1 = 0.028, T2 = 0.05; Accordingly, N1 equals 0.09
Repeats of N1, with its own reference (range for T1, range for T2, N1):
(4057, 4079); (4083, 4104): 0.10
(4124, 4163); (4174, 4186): 0.23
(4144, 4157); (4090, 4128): 0.02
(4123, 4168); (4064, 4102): 0.12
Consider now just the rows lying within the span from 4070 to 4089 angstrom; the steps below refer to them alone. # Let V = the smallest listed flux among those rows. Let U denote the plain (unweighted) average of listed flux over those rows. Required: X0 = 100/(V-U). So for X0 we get -401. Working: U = 1.329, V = 1.08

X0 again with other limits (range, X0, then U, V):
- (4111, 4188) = -470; 1.221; 1.008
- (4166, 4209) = -362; 1.241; 0.9653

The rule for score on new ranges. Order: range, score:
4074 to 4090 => 1.29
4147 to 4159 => 1.26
